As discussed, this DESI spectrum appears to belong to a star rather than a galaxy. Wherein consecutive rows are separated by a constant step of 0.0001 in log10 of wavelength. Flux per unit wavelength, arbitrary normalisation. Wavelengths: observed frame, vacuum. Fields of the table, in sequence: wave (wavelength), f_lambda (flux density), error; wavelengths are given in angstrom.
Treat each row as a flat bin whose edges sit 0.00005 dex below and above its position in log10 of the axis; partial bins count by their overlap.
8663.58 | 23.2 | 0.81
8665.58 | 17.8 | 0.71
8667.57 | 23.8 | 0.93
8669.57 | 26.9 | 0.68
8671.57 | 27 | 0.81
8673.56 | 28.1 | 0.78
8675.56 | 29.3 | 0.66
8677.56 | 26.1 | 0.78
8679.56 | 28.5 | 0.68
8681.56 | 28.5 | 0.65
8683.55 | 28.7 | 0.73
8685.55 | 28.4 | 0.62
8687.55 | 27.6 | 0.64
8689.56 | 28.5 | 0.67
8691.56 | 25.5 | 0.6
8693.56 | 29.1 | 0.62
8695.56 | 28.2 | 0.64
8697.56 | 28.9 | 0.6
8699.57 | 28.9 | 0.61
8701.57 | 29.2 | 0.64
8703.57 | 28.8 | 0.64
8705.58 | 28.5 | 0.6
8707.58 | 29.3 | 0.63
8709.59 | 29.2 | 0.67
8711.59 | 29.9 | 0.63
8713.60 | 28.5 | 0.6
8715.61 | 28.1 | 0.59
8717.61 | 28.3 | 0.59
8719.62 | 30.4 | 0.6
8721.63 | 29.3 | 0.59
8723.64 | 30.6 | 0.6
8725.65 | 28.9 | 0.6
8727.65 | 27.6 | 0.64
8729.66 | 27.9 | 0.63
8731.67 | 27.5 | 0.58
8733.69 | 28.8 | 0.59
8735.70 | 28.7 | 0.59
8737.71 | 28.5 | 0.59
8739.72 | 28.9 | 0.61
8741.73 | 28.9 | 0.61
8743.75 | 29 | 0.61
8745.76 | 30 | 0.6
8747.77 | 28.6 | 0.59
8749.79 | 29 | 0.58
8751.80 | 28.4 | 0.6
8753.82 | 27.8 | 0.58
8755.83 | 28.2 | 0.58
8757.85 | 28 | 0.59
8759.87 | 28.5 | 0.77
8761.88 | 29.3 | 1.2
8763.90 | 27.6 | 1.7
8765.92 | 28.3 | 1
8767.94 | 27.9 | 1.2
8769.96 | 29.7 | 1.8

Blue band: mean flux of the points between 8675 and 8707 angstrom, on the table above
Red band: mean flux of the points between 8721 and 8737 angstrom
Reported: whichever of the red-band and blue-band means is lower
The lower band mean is 28.3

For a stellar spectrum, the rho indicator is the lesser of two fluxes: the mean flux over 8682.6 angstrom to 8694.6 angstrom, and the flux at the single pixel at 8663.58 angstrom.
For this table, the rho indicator 23.2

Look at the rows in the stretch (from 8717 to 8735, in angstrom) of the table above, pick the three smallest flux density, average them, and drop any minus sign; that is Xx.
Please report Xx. 27.7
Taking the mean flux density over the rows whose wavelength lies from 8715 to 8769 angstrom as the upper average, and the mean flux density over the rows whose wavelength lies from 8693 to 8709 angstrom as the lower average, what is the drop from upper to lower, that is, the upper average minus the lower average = -0.23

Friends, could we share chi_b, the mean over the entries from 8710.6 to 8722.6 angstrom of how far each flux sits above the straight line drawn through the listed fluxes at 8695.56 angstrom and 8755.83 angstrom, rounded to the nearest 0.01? 0.88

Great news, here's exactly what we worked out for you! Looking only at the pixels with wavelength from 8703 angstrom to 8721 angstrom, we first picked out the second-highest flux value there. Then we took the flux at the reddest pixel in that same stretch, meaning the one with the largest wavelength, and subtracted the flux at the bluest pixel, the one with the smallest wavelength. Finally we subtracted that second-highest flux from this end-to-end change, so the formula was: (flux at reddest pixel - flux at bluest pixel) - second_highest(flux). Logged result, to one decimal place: -28.3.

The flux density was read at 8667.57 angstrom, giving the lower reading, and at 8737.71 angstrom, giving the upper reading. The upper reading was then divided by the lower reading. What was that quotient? 1.20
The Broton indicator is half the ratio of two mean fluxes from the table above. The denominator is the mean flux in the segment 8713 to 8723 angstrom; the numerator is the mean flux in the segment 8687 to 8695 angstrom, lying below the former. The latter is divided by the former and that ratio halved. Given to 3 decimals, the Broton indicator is 0.478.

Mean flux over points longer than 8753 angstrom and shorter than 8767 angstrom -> 28.2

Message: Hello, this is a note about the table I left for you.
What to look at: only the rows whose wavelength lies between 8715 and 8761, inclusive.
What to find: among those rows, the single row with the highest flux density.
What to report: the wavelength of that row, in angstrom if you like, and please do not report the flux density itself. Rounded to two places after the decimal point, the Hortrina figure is 8723.64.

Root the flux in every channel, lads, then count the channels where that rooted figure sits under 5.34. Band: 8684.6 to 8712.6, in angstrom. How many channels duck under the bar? 6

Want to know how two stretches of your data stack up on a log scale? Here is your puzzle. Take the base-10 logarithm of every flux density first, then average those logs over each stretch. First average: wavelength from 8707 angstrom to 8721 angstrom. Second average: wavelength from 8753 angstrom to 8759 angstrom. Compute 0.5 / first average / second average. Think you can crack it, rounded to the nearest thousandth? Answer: 0.236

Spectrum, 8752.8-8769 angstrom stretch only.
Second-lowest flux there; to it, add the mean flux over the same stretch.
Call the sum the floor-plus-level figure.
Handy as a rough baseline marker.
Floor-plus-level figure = 56.0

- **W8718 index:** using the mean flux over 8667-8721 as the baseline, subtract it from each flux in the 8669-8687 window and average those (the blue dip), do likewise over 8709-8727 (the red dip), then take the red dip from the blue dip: -1.3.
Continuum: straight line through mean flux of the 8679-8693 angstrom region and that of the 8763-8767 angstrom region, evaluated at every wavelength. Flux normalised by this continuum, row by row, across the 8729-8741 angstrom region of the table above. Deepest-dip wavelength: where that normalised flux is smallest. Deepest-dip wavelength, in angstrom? 8731.67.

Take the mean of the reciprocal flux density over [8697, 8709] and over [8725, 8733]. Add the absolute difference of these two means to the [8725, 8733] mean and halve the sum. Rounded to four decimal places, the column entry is 0.0185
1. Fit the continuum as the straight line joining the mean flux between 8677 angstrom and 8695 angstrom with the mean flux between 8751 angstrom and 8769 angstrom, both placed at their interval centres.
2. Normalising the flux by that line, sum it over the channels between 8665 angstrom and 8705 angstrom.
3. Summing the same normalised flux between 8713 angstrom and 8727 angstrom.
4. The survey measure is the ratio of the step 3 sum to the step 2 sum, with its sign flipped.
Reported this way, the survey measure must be -0.4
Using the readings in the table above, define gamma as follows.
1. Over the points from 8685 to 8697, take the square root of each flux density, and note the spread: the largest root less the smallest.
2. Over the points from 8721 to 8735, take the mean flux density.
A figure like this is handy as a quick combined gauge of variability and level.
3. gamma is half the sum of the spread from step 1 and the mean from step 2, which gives 14.5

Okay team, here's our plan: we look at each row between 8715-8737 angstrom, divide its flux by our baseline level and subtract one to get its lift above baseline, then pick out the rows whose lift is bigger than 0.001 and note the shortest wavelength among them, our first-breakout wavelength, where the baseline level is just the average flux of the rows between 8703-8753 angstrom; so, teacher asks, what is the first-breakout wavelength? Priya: 8719.62 angstrom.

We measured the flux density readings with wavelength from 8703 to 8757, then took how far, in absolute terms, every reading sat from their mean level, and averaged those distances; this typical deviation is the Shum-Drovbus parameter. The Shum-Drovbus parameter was 0.6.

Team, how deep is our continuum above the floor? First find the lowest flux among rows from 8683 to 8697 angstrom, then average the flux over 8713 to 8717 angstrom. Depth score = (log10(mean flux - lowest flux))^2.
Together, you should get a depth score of 0.20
